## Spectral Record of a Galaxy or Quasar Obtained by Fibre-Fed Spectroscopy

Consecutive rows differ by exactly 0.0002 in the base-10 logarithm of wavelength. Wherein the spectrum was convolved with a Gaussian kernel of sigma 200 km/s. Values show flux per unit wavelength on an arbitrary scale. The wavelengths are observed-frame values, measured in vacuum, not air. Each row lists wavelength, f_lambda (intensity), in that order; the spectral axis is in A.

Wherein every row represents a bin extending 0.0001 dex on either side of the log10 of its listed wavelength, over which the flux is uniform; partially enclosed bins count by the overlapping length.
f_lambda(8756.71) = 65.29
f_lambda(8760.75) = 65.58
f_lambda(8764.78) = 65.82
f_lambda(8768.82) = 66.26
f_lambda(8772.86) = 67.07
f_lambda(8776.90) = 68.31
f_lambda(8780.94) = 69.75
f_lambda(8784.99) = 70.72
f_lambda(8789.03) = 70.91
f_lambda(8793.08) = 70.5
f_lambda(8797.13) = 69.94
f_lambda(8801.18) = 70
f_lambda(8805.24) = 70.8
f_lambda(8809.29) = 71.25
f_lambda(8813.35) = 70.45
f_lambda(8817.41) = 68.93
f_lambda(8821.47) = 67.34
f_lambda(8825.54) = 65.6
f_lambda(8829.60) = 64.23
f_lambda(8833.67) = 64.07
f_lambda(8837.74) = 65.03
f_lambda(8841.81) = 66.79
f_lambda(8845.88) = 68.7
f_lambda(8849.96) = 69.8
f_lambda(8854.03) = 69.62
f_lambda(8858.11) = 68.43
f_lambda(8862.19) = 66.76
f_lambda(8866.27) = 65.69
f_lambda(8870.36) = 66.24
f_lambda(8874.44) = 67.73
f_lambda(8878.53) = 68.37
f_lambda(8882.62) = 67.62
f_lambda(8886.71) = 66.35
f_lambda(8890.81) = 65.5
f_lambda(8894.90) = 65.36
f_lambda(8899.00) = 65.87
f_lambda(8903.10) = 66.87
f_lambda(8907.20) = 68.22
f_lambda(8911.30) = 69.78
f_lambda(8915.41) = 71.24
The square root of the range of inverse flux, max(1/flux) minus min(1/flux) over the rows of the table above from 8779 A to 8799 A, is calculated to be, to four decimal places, 0.0153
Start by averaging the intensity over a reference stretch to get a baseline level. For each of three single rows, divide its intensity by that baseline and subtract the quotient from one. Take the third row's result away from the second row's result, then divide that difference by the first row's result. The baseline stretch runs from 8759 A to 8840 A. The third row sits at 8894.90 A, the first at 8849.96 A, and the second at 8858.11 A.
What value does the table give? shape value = 1.8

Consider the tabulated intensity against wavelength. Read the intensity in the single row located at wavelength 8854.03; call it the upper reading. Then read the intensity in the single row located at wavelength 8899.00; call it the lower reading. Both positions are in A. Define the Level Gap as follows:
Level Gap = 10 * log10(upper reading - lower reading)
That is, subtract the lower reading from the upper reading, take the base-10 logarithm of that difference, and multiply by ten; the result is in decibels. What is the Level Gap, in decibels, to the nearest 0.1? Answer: 5.7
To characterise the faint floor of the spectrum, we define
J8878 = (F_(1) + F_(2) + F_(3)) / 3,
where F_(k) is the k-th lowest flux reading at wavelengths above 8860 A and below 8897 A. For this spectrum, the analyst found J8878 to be 65.5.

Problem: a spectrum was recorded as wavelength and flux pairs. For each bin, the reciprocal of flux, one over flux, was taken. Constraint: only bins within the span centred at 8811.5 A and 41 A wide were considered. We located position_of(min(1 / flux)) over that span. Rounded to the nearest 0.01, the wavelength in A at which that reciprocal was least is 8809.29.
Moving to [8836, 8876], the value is 8849.96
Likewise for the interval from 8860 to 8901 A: 8878.53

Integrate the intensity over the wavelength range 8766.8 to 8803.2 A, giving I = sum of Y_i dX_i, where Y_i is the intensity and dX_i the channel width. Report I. 2522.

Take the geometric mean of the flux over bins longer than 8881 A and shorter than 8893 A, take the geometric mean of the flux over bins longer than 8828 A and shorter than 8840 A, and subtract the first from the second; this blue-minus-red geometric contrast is -2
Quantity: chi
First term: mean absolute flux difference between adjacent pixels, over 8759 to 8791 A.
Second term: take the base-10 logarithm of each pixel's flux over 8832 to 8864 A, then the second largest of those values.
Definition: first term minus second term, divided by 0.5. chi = -2.2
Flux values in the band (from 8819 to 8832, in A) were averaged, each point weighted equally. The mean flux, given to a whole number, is 66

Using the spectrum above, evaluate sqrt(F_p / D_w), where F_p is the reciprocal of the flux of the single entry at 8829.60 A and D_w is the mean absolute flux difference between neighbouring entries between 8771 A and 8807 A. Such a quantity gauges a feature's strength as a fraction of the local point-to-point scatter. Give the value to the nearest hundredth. 0.15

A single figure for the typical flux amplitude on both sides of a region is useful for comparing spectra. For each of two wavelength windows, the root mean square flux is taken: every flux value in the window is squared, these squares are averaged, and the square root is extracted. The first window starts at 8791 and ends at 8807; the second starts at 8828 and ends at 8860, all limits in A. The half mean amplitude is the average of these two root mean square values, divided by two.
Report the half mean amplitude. 34.4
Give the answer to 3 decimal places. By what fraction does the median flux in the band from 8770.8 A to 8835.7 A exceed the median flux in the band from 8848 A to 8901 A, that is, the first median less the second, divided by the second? 0.046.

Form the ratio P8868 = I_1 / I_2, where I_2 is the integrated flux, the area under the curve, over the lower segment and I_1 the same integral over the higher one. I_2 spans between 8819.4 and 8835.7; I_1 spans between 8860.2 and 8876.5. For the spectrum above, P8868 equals 1.02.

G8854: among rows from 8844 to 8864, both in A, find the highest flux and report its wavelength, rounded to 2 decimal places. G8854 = 8849.96 A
